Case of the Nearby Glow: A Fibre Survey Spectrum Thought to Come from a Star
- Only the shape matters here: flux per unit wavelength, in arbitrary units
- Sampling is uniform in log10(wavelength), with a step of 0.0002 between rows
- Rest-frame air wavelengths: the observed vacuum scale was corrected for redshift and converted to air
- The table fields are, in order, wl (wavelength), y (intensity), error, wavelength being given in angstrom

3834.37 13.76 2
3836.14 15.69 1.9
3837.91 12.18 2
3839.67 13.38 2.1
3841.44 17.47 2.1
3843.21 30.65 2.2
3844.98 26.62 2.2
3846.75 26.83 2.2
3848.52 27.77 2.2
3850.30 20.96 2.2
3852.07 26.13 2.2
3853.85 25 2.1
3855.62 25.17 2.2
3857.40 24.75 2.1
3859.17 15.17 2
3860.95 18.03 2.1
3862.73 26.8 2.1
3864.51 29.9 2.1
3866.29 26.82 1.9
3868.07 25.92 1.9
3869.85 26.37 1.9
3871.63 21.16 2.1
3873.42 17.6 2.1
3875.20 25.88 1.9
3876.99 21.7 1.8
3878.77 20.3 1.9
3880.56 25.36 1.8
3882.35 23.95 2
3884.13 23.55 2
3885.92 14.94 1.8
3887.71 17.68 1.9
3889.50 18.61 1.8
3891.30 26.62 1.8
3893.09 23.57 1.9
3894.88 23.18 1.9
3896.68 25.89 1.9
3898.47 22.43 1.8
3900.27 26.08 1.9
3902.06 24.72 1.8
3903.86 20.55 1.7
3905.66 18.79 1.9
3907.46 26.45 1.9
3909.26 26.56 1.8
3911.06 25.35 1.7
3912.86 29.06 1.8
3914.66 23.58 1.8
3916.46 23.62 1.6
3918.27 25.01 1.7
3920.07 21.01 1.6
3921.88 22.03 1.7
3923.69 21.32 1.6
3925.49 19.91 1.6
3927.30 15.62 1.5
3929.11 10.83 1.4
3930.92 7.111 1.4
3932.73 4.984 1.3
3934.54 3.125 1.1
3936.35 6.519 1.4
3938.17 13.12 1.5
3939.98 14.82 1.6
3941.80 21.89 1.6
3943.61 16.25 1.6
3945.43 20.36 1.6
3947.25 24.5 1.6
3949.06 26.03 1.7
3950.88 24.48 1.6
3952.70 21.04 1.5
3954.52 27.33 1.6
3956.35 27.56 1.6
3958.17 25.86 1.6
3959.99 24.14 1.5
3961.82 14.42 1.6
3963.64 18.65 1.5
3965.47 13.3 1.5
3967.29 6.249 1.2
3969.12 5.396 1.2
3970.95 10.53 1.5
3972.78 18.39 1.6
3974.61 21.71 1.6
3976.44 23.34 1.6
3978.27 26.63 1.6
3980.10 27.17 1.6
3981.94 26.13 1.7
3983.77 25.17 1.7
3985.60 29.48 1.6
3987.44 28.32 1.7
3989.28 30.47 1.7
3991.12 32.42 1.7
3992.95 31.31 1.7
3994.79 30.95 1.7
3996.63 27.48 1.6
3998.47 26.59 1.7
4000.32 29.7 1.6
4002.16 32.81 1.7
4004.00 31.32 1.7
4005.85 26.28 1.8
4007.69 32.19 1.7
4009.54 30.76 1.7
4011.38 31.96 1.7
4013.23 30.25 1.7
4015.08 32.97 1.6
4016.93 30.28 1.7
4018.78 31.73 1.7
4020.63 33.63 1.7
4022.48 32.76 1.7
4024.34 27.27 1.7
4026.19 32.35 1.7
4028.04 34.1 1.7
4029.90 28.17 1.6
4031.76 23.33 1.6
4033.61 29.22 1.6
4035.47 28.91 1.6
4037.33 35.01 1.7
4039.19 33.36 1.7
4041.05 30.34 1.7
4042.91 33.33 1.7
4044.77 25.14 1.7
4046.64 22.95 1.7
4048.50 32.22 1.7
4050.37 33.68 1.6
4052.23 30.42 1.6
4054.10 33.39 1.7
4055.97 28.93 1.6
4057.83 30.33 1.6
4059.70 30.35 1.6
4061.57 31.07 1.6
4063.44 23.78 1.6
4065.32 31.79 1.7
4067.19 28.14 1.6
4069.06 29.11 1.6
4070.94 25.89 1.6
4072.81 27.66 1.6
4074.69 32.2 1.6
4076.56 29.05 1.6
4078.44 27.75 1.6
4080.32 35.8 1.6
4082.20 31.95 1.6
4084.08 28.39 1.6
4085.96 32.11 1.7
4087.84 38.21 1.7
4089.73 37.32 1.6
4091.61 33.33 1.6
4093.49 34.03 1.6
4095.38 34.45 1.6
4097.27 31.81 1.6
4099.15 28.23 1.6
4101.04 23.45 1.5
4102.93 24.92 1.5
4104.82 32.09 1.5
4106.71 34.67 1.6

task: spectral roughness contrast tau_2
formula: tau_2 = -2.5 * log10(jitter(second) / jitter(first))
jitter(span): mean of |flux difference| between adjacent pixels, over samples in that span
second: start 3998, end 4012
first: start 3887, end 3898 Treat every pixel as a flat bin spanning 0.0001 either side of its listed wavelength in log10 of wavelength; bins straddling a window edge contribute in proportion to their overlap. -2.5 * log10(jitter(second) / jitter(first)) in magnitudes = 0.0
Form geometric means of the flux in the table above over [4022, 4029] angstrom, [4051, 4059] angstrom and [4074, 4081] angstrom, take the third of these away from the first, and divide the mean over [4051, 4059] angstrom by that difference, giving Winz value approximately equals 66.9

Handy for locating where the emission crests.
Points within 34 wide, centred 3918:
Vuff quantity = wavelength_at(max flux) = 3912.86 angstrom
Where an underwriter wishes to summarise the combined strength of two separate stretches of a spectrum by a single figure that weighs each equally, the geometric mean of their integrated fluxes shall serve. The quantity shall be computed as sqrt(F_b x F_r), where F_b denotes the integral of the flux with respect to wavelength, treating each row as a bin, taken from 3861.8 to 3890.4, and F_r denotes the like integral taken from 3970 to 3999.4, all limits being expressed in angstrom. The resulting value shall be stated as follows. 707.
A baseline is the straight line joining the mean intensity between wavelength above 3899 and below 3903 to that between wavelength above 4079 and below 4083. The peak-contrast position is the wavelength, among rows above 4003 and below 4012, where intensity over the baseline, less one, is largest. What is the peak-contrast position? 4007.69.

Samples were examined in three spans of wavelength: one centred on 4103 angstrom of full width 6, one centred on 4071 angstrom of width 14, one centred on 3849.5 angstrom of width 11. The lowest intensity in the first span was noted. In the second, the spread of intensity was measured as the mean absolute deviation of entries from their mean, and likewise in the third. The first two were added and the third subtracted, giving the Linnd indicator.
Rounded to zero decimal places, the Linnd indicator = 23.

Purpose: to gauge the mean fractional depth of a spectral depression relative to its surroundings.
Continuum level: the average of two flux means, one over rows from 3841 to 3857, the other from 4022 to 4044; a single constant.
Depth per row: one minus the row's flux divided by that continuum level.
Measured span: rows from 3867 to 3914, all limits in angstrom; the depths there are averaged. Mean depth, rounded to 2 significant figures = 0.17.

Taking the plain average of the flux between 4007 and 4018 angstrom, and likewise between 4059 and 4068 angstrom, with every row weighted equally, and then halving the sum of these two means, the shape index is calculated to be 30.2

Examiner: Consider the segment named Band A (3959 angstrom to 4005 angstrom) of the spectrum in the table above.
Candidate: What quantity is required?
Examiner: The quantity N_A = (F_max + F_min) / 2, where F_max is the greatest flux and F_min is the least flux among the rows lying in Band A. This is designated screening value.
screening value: 19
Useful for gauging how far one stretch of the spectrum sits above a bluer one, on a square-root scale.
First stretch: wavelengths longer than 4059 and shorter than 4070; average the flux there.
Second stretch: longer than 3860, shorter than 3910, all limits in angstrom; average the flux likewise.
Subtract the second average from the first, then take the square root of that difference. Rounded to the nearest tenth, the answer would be 2.4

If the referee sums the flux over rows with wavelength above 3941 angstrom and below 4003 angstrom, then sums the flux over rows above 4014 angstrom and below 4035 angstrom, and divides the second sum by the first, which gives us 0.4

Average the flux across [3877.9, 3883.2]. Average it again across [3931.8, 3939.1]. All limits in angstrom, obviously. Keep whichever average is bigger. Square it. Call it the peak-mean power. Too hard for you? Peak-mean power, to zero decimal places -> 538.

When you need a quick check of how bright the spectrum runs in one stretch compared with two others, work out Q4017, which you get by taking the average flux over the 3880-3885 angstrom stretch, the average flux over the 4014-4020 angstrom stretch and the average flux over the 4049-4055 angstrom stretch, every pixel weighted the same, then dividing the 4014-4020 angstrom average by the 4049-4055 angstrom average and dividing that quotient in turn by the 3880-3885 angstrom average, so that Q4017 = 0.040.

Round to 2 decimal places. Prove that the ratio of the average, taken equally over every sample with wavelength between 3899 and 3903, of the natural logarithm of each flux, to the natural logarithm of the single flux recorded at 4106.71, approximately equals 0.91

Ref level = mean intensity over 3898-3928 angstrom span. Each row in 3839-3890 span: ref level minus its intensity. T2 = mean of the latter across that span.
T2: 0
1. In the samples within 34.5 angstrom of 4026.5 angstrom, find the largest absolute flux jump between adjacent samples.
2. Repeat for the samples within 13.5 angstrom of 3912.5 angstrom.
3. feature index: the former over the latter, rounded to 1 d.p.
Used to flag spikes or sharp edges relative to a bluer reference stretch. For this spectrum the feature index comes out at 1.2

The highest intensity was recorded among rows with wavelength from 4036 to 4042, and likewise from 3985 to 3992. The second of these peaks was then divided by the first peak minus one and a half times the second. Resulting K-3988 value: -2.38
